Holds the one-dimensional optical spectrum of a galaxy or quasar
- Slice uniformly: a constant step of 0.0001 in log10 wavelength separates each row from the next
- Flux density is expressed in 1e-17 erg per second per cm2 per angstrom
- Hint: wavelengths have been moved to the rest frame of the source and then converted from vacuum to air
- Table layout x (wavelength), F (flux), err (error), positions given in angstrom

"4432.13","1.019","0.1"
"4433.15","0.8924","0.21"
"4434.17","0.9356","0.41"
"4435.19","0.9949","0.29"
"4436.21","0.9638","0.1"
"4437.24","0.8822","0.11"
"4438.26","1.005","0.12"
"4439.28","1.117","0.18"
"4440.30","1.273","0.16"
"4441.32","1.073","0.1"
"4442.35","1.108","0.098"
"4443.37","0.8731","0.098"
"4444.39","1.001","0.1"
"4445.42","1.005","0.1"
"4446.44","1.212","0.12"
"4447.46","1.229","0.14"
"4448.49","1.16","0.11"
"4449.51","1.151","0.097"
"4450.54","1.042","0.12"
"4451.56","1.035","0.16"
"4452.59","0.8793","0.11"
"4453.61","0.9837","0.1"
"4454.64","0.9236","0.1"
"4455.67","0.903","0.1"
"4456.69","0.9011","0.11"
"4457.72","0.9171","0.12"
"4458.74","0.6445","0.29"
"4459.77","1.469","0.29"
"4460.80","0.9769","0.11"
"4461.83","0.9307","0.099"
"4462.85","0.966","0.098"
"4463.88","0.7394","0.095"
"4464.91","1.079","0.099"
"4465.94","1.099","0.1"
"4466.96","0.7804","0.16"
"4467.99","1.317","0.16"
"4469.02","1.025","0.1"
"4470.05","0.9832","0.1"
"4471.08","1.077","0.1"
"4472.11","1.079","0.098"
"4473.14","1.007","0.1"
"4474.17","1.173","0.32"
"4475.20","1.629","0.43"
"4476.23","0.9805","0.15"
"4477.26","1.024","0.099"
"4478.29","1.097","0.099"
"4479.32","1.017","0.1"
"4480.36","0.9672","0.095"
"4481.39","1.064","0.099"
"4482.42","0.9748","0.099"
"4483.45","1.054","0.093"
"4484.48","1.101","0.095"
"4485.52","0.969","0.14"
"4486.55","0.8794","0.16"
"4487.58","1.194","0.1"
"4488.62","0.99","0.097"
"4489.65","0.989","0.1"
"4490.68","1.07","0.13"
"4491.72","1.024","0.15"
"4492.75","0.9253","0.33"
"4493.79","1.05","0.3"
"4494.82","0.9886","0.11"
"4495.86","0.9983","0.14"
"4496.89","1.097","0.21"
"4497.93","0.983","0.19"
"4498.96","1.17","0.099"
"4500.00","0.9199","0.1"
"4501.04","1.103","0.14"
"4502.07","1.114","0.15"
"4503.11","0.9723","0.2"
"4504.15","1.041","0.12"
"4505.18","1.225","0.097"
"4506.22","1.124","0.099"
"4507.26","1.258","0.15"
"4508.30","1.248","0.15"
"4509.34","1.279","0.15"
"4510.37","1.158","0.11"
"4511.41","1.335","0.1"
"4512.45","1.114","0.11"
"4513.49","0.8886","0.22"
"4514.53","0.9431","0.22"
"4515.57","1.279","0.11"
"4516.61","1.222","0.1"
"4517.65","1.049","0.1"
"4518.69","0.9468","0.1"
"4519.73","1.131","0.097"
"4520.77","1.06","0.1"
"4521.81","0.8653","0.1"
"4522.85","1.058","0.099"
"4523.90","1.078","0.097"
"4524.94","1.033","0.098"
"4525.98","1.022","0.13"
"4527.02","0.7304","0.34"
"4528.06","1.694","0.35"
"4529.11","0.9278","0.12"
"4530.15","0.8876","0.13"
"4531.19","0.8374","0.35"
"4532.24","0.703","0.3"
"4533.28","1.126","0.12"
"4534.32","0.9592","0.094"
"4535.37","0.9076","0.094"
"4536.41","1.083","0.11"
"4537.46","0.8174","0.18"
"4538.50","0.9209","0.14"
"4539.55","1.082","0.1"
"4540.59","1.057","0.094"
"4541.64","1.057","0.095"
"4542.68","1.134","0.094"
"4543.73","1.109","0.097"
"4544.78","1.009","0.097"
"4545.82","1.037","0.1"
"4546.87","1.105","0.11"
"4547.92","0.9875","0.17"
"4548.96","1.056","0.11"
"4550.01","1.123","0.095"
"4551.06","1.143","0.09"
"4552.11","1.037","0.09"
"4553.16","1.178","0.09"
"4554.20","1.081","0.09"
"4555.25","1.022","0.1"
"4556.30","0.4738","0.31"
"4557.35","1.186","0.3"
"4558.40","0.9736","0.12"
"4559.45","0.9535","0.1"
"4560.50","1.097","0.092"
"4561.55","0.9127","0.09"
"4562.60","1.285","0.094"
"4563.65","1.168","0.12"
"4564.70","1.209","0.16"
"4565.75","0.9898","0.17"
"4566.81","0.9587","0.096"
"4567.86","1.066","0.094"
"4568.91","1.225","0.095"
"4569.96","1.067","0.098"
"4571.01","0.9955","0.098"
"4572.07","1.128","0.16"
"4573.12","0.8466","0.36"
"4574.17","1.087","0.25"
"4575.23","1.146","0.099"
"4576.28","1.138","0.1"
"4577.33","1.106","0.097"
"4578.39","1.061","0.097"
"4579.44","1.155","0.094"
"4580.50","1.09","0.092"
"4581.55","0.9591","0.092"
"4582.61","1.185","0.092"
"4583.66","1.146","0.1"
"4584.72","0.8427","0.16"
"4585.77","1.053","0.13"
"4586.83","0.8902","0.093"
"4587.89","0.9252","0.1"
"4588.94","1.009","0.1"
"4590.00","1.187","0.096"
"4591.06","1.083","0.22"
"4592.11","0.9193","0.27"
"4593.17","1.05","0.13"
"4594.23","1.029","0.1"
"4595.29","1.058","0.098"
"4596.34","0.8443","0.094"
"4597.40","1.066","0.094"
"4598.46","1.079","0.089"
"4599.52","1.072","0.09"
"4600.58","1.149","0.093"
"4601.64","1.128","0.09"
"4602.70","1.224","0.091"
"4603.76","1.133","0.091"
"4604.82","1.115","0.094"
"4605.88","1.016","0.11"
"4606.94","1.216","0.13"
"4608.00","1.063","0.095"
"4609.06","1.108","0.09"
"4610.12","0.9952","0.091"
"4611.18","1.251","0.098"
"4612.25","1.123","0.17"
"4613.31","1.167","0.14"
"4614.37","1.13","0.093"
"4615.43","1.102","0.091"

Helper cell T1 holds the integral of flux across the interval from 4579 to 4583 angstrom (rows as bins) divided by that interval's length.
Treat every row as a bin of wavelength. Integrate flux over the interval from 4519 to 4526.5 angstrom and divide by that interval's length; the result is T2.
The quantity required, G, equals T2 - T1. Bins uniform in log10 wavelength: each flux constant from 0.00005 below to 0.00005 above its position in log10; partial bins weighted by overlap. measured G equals -0.06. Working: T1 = 1.09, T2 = 1.03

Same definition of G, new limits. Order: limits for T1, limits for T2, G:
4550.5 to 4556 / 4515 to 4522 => 0.02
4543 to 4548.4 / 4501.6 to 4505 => 0.01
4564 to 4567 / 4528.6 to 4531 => -0.17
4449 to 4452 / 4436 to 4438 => -0.15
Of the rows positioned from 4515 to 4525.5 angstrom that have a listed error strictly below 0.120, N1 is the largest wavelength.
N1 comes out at 4524.94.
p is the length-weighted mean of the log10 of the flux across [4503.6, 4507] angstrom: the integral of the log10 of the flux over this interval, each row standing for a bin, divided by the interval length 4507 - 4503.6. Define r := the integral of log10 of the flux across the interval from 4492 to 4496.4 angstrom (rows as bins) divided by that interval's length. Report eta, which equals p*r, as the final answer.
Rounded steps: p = 0.055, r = -0.003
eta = -0.0002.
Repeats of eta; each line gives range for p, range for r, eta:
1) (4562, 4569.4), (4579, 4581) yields 0.0024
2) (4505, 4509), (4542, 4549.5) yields 0.0022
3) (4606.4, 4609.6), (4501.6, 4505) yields 0.0012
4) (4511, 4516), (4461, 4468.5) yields -0.0005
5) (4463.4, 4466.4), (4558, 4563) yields -0.0003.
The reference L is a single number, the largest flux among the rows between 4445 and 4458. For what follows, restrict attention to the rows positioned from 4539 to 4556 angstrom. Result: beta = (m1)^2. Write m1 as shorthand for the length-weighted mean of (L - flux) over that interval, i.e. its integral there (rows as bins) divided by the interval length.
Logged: 0.026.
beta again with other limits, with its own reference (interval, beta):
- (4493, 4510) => 0.018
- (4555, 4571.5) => 0.037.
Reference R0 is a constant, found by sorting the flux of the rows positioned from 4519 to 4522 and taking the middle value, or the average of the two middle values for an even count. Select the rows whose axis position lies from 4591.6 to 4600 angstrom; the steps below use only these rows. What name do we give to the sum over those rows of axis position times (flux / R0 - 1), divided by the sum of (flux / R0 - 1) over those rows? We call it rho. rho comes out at 4594.2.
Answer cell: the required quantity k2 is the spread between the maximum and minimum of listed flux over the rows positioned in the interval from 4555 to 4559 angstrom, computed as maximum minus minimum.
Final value 0.71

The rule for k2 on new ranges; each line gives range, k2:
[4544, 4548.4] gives 0.12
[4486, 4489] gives 0.31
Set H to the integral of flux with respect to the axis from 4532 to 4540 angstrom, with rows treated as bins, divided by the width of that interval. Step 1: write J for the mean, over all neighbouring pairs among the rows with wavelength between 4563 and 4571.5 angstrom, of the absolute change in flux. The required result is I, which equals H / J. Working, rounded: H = 0.96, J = 0.112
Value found 8.5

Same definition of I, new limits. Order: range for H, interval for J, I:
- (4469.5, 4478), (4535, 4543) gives 9.7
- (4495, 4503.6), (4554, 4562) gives 3.9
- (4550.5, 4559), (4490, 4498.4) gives 12.8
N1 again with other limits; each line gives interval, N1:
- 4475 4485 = 4484.48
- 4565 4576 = 4575.23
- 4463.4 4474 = 4473.14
